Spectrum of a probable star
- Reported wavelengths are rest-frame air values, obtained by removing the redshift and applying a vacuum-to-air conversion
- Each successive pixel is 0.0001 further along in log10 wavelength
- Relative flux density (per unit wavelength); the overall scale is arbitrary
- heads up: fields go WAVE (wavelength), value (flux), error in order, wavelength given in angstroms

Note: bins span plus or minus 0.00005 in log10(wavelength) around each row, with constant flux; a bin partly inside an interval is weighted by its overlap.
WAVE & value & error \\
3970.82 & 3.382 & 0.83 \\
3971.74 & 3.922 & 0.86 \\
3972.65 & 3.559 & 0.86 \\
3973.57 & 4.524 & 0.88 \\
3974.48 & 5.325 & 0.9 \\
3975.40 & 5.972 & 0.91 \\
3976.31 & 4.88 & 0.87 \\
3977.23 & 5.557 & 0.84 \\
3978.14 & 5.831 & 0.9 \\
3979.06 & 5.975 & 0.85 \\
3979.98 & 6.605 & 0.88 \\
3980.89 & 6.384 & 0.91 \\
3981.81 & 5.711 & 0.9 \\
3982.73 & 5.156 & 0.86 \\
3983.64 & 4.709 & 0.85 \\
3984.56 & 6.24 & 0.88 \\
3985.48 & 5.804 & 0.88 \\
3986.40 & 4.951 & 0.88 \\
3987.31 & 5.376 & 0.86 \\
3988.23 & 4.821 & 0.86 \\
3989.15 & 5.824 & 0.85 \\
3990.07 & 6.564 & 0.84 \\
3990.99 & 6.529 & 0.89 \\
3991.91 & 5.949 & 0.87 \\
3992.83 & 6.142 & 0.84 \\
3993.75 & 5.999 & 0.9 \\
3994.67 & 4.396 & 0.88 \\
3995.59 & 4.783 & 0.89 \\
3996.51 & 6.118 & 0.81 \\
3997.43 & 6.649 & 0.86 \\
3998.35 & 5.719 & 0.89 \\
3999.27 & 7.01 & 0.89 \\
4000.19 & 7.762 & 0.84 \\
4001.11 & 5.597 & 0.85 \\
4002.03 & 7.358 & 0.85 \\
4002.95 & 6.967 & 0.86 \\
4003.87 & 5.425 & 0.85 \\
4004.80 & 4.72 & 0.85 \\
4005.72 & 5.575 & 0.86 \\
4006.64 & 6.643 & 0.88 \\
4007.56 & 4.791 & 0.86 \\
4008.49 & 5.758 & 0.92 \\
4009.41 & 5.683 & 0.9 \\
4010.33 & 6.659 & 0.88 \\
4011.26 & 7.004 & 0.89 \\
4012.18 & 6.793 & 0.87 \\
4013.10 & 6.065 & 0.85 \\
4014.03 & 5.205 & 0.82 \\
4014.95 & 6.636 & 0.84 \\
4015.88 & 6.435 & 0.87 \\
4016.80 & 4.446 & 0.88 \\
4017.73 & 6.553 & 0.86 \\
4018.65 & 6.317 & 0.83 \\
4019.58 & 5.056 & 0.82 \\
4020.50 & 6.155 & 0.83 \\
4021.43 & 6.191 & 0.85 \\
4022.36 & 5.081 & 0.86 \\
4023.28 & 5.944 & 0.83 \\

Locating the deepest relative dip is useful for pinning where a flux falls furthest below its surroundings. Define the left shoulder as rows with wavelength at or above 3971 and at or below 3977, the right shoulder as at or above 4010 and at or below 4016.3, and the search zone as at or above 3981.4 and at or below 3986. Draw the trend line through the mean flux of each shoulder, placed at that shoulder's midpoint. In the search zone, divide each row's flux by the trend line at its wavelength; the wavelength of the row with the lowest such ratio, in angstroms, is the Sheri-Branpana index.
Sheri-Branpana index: 3983.64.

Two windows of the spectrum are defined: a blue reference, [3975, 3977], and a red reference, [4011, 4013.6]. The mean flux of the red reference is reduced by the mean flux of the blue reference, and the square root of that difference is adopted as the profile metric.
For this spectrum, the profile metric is 1.1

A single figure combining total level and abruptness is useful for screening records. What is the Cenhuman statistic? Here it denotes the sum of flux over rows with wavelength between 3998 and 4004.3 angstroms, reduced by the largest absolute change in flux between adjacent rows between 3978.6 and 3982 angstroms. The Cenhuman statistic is 45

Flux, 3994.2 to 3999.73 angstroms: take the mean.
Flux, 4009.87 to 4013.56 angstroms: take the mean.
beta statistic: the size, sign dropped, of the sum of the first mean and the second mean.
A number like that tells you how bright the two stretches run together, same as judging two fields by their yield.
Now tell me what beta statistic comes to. 12.4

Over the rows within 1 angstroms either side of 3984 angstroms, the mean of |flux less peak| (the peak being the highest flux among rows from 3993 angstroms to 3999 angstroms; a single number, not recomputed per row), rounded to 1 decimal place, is 1.2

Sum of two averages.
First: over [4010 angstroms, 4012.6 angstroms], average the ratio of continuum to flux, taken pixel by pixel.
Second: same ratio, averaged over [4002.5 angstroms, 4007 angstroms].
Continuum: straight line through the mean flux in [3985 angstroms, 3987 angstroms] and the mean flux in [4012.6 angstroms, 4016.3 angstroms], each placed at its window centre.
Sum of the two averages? 1.90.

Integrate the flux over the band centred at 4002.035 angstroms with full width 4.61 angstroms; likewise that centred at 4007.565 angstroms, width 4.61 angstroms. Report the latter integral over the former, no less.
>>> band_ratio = 0.86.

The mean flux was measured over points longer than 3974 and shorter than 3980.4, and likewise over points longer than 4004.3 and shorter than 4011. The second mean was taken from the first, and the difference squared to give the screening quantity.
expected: 0.00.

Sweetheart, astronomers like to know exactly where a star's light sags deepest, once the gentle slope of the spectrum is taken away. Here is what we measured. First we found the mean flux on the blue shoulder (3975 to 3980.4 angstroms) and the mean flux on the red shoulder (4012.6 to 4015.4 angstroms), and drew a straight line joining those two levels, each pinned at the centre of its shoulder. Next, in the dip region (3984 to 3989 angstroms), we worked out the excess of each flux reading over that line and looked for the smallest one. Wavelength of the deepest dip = 3988.23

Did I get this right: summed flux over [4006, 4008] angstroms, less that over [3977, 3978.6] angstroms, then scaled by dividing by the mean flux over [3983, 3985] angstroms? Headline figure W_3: 0.01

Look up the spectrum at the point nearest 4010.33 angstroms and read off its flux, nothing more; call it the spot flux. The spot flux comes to 6.659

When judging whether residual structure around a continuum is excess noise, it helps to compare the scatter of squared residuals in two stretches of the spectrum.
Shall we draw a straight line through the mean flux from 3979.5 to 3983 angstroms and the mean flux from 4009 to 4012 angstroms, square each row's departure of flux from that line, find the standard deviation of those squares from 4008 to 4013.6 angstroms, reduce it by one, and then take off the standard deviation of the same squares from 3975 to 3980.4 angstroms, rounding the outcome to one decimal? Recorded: -1.2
